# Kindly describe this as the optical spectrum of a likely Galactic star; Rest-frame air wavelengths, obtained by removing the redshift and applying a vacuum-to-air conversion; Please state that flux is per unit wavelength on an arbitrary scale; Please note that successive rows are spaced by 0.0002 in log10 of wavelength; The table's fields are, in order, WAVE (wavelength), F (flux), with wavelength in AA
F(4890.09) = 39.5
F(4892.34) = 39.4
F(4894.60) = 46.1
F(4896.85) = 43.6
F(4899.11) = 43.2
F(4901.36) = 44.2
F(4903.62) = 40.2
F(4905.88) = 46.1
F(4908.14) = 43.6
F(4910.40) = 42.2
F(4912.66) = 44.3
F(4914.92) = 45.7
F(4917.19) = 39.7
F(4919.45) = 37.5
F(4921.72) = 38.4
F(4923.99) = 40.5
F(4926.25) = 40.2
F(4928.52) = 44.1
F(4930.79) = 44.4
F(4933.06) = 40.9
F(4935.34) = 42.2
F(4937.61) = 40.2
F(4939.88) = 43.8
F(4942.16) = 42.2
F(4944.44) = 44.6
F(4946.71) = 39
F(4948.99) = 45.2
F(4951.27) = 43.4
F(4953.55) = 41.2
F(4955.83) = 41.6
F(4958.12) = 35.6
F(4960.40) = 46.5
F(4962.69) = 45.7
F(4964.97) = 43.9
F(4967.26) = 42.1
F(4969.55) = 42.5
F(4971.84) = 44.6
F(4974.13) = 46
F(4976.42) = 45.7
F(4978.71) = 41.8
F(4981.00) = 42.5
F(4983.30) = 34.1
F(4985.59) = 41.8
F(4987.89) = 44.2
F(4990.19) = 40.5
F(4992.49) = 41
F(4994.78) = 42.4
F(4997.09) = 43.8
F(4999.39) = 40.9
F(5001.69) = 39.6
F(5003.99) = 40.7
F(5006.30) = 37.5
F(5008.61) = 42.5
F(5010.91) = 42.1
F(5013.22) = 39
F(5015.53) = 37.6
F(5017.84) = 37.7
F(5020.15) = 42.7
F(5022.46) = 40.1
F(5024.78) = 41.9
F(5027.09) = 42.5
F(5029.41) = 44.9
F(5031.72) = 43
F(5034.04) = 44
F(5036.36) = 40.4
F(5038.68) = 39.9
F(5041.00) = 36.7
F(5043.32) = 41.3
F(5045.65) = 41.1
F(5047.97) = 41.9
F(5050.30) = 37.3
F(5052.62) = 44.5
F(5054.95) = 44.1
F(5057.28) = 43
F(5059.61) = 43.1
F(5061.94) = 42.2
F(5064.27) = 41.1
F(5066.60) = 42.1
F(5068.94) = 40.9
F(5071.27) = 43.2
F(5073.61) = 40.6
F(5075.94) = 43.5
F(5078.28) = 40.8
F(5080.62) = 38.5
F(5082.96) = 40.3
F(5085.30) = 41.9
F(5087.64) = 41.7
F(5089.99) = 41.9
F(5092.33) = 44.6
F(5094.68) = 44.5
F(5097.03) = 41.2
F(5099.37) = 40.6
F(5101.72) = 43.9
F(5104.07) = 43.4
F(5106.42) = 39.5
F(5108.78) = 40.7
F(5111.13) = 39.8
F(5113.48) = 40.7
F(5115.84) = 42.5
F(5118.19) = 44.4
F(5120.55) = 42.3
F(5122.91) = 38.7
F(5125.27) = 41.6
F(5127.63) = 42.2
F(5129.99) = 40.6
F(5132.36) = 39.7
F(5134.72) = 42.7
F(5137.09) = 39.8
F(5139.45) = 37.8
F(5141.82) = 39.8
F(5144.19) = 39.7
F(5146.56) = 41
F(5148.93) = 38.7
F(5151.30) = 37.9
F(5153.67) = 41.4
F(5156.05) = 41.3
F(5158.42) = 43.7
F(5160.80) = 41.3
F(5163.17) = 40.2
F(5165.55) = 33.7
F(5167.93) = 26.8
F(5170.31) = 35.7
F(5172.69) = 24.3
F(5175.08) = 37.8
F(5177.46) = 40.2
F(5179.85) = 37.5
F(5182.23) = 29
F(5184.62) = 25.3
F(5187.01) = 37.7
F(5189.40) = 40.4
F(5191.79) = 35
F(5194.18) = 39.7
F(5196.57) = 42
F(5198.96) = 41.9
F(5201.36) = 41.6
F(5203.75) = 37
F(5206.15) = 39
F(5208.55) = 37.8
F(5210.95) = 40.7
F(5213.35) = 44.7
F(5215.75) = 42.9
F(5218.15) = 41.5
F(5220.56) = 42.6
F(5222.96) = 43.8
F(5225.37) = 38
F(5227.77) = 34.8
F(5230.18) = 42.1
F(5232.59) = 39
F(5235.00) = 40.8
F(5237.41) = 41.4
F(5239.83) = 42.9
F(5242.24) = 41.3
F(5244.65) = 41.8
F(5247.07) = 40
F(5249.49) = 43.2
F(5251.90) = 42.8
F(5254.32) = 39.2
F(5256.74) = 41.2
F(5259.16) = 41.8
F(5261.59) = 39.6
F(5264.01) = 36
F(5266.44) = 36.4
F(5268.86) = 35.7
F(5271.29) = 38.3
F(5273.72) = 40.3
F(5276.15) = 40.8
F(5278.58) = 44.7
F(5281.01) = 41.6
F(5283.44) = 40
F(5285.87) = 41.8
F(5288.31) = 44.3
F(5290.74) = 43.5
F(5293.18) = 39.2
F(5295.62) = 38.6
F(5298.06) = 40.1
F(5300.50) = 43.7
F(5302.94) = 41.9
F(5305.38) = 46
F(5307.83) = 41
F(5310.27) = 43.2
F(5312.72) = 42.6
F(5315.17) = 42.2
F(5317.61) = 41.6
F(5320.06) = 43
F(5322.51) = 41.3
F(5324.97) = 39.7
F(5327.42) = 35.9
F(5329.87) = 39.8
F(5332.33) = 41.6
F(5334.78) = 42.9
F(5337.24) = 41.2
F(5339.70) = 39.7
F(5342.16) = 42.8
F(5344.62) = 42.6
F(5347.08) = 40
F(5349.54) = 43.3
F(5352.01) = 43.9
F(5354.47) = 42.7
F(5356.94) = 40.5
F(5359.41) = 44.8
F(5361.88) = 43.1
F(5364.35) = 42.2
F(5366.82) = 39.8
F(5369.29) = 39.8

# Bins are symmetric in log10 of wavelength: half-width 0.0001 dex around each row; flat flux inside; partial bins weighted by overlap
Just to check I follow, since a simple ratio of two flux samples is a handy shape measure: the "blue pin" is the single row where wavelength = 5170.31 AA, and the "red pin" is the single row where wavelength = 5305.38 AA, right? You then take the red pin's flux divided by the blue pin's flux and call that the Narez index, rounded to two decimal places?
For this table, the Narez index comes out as 1.29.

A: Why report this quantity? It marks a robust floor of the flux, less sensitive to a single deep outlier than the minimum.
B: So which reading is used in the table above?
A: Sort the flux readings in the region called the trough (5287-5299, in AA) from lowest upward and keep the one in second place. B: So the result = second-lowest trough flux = 39.2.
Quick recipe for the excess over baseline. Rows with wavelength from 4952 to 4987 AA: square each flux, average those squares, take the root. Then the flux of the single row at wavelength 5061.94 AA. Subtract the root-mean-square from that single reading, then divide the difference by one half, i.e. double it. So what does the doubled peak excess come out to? -0.6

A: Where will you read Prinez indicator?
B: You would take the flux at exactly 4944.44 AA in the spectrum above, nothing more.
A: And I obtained 44.6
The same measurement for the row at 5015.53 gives 37.6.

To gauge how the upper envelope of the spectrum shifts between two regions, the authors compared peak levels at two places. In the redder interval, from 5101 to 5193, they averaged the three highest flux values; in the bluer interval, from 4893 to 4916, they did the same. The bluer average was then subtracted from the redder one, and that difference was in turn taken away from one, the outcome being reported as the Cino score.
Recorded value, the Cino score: 3.0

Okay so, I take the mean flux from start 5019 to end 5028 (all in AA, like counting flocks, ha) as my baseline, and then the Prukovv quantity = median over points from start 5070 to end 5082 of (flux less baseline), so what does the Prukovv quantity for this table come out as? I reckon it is -1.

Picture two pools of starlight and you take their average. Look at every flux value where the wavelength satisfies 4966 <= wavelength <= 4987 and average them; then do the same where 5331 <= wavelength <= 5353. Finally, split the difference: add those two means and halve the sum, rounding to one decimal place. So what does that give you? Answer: 42.2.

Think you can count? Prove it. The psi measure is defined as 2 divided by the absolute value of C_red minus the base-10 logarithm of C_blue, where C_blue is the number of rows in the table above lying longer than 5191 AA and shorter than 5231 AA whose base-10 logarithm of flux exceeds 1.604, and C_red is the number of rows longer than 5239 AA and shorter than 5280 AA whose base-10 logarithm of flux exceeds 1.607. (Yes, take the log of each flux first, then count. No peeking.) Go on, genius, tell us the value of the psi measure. 0.25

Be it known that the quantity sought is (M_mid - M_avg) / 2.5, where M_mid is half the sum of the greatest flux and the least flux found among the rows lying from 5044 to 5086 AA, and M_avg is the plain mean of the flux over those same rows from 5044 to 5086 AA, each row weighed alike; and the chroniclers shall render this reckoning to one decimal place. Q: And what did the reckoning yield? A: -0.3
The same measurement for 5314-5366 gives -0.5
